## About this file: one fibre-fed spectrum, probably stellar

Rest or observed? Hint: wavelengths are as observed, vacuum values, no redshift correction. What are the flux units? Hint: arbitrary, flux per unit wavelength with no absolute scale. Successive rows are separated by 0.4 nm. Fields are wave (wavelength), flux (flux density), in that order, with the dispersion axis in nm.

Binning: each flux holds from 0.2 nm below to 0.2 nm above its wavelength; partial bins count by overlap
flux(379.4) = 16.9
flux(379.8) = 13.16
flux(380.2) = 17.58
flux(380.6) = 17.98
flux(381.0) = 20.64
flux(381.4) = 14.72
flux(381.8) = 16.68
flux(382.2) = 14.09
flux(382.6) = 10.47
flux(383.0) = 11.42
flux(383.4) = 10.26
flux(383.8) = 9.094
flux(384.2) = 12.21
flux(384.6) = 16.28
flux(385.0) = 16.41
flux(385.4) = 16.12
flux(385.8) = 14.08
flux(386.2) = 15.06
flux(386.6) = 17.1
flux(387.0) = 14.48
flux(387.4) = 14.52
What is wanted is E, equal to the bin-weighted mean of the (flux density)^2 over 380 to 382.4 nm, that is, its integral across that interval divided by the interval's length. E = 292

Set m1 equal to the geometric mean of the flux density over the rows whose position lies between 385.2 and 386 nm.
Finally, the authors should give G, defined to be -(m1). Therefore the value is -15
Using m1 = 15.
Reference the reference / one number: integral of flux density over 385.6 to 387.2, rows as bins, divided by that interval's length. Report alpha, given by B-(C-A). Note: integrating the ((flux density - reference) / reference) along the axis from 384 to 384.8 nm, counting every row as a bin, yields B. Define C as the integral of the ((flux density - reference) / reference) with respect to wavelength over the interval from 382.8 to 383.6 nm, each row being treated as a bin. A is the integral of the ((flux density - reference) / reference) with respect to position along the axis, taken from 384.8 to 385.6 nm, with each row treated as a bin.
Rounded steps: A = 0.1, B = -0.05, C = -0.23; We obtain 0.2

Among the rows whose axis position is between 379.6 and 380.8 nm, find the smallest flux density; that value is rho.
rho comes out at 13.16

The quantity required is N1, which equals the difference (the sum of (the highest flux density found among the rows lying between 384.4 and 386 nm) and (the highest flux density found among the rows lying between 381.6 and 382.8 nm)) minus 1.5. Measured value 31.6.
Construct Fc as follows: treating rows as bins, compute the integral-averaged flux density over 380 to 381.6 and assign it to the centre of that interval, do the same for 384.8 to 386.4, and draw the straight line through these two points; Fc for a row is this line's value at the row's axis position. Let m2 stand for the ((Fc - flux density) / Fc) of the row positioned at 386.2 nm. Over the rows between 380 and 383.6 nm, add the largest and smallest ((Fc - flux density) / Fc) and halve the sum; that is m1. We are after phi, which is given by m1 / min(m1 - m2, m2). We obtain 23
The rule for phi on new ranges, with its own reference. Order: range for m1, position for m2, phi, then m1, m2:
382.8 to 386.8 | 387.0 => 8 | 0.148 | 0.018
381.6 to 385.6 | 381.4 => 5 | 0.198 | 0.156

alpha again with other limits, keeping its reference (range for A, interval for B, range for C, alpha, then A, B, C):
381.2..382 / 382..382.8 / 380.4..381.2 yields -0.3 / 0.0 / -0.15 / 0.22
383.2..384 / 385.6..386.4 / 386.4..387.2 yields -0.4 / -0.3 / -0.03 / 0.03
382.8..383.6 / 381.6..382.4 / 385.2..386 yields -0.2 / -0.2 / 0.01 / 0.00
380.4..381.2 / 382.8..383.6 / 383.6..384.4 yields 0.2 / 0.2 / -0.23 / -0.24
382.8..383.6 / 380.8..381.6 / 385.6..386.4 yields -0.1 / -0.2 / 0.13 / -0.03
